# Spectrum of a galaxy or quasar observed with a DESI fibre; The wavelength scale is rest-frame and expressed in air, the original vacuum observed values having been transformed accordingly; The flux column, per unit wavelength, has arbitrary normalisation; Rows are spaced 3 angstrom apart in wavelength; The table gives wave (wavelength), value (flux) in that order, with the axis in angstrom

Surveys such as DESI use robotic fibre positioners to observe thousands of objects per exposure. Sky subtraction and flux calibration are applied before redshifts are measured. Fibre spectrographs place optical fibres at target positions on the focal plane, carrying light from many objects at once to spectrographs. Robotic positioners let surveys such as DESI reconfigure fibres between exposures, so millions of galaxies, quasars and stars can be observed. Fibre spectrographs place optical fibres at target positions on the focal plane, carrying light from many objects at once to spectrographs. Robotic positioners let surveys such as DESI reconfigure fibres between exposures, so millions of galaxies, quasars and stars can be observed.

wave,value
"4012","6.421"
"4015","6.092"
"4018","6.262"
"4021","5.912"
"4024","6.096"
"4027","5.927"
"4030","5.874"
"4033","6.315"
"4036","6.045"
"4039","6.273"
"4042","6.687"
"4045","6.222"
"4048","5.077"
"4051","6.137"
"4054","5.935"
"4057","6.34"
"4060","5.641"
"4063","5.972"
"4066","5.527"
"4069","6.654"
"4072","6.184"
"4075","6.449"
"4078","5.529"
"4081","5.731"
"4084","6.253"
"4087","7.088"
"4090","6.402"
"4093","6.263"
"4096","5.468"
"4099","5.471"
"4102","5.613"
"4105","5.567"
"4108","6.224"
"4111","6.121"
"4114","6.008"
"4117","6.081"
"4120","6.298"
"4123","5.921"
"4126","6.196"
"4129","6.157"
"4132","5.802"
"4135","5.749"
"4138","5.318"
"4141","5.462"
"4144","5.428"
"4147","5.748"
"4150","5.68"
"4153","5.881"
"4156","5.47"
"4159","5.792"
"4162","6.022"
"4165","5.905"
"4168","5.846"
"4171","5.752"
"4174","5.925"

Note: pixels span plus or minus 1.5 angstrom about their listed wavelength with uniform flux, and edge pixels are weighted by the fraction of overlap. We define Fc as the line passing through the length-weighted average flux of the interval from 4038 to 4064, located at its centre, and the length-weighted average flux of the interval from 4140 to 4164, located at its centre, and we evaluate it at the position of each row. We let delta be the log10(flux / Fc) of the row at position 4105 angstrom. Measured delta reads -0.02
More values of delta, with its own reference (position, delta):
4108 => 0.03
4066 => -0.03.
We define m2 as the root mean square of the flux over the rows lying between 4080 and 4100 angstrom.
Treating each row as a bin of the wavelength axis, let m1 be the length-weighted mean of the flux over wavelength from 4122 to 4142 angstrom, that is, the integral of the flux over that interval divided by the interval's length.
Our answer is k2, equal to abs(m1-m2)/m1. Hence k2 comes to 0.05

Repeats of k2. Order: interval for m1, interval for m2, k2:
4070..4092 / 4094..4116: 0.07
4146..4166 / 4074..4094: 0.08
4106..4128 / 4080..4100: 0.00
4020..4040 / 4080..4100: 0.01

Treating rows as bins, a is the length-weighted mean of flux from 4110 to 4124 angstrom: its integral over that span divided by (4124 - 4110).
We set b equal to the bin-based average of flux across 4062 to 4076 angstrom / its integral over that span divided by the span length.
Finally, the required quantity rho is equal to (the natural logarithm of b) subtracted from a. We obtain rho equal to 4.27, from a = 6.09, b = 6.15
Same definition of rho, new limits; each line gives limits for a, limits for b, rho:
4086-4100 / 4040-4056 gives 4.33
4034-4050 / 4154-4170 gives 4.31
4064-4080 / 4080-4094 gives 4.20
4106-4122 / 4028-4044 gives 4.29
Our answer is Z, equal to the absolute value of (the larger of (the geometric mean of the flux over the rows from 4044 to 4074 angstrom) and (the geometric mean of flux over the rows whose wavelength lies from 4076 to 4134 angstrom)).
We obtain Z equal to 5.998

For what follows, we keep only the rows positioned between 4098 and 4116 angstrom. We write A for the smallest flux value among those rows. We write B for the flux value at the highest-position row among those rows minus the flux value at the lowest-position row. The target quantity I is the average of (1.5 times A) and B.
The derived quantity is 4.37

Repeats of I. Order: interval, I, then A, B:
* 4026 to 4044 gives 4.79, 5.874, 0.8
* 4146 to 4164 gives 4.24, 5.47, 0.3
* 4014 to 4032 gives 4.30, 5.874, -0.2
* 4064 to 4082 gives 4.25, 5.527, 0.2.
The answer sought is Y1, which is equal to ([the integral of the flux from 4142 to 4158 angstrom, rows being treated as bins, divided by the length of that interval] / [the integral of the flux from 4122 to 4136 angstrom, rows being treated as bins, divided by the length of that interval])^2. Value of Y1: 0.89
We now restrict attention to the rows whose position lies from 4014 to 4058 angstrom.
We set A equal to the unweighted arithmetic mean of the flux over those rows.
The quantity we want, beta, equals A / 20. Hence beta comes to 0.304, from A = 6.08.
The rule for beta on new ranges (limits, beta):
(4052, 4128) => 0.302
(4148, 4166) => 0.290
